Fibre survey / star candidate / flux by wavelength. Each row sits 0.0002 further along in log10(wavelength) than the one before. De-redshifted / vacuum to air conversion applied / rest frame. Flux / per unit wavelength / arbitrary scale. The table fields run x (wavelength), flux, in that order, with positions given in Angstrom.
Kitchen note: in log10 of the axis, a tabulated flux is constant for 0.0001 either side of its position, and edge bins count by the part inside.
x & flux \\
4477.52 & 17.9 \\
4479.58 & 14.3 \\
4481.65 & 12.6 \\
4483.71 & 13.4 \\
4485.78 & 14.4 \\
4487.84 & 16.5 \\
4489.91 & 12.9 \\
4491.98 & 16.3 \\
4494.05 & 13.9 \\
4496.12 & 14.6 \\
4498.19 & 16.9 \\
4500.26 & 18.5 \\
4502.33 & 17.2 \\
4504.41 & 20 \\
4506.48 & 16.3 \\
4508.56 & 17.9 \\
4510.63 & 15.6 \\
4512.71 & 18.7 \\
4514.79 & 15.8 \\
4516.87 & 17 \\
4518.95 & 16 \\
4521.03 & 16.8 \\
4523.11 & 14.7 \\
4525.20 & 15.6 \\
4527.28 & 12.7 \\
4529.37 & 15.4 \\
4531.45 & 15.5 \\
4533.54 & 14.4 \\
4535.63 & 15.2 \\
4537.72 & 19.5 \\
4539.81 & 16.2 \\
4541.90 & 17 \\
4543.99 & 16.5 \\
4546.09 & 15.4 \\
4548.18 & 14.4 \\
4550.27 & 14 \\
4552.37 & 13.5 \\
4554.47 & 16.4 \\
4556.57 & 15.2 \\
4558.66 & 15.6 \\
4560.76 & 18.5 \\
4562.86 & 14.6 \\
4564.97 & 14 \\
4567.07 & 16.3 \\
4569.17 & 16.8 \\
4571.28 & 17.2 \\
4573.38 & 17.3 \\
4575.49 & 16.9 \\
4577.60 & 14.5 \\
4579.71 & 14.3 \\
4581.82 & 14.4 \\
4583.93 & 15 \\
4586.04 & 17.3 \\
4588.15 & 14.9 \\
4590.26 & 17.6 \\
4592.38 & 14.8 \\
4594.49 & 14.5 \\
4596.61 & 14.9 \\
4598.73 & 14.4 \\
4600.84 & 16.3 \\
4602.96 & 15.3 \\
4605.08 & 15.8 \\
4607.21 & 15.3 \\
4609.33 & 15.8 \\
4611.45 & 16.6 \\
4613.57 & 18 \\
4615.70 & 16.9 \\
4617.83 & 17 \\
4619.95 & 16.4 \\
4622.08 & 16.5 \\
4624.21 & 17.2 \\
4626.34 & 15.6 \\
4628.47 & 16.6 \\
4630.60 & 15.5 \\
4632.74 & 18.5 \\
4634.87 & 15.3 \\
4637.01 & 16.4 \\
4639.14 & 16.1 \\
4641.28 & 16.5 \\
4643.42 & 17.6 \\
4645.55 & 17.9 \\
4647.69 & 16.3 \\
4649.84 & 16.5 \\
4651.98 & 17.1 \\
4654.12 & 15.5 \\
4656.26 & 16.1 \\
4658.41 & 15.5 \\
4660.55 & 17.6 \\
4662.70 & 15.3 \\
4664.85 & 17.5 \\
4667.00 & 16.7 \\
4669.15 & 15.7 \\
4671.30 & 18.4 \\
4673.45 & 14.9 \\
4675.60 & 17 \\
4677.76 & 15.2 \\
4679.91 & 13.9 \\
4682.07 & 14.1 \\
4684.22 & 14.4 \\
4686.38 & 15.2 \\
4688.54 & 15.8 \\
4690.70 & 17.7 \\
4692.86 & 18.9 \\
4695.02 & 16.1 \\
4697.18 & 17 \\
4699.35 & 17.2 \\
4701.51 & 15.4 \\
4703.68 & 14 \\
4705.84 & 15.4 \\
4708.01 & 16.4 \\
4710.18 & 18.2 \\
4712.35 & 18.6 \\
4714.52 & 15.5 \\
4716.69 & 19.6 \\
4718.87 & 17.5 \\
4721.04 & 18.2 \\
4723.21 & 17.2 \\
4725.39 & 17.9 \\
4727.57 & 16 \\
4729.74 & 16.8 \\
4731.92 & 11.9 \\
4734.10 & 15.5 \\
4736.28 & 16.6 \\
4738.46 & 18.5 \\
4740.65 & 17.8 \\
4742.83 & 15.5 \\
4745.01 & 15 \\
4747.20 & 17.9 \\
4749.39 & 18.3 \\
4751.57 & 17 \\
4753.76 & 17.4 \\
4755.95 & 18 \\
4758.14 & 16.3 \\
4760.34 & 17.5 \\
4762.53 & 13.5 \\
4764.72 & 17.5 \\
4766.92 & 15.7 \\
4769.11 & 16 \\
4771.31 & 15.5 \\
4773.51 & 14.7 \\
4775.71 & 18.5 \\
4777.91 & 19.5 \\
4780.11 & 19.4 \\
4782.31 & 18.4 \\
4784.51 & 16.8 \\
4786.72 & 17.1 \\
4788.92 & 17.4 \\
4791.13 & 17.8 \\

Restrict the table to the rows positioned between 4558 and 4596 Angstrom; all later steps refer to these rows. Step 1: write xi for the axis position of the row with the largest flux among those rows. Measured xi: 4560.76 Angstrom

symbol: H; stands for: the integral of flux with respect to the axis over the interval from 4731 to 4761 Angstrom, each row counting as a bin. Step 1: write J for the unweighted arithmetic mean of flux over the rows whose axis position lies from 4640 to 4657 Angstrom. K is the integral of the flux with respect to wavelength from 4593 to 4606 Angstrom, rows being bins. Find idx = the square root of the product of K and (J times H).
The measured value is 1284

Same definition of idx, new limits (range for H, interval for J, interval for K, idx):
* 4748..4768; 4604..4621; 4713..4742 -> 1646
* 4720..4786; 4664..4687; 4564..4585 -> 2398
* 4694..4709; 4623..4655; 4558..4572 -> 945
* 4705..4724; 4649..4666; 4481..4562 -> 2638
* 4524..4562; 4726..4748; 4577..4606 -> 2061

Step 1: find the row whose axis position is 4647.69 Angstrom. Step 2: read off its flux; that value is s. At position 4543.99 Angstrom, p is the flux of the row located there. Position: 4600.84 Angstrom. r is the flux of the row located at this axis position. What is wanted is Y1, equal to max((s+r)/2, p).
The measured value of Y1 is 16.5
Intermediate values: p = 16.5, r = 16.3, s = 16.3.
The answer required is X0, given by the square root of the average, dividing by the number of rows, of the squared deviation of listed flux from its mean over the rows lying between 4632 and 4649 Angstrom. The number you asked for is 1.0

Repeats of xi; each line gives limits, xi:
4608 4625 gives 4613.57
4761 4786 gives 4777.91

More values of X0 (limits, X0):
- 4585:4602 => 1.2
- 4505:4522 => 1.0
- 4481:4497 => 1.4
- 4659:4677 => 1.2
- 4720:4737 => 1.9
